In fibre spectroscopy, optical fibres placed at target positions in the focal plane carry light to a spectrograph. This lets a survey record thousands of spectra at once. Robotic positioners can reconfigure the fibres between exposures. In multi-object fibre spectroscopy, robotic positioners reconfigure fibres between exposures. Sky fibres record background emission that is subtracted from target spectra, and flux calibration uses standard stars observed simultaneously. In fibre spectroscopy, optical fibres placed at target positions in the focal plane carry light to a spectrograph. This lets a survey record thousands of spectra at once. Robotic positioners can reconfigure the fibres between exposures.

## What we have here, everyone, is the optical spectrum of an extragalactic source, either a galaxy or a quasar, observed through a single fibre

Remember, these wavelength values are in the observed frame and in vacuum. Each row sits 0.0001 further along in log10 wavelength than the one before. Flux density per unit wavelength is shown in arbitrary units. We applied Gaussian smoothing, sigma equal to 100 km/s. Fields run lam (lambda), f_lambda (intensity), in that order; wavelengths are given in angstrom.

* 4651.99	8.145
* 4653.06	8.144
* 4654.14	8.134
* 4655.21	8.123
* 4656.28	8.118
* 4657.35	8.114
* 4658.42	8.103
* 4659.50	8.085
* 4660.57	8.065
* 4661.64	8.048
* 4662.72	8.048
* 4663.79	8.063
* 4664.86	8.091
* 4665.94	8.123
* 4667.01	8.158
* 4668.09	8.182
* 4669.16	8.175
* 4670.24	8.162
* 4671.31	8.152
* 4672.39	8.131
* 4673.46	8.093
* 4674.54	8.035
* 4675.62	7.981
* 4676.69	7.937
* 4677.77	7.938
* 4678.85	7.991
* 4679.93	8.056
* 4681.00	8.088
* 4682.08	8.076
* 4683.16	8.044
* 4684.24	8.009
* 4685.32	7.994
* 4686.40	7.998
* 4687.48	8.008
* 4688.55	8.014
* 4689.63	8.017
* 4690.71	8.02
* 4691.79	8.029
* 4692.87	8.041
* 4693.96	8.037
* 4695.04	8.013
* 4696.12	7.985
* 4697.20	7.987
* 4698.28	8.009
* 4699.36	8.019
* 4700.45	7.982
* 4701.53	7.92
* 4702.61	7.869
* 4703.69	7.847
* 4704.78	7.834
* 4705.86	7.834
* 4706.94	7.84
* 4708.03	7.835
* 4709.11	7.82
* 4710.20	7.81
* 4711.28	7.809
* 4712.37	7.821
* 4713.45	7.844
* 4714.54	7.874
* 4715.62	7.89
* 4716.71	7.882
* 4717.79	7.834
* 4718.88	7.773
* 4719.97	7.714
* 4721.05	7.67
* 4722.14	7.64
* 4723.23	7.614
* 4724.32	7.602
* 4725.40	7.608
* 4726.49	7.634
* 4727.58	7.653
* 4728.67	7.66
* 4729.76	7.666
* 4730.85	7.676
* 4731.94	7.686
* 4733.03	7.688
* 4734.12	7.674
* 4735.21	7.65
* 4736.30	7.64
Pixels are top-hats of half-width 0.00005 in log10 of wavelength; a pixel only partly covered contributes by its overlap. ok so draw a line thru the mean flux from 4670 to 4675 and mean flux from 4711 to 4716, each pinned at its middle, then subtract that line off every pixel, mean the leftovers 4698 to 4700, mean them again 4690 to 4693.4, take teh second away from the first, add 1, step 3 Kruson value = 1.03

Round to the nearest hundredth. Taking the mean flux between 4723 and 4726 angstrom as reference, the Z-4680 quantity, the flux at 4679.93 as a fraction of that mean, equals 1.06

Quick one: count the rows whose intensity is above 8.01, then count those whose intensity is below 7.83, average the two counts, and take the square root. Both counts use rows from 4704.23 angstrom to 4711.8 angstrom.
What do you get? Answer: 1.2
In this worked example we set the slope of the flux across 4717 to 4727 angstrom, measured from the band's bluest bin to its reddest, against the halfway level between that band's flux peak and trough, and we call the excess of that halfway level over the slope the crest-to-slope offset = 7.74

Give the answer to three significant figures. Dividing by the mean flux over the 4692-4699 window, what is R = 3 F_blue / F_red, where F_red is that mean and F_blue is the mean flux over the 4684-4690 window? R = 3.00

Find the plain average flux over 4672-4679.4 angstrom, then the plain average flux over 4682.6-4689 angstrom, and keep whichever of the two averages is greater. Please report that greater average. 8.015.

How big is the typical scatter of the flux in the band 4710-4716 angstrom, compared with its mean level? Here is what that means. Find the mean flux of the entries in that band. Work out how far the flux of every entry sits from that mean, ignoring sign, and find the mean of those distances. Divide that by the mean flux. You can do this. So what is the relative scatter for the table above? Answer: 0.0036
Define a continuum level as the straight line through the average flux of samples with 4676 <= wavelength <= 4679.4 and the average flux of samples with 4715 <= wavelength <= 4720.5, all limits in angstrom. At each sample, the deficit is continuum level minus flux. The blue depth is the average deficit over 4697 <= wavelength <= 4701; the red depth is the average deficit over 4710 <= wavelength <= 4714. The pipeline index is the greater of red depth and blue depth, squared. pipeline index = 0.0003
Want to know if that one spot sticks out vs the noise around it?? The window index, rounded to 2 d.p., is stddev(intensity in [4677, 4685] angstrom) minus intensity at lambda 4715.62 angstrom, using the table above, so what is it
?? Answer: -7.84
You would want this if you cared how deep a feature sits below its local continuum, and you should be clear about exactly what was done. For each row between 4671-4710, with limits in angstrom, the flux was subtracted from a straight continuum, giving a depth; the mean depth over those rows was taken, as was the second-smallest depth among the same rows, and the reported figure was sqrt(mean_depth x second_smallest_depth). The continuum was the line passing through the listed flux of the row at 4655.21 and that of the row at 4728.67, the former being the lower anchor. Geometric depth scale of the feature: 0.11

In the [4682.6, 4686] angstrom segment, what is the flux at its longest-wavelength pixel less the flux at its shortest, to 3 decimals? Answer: -0.050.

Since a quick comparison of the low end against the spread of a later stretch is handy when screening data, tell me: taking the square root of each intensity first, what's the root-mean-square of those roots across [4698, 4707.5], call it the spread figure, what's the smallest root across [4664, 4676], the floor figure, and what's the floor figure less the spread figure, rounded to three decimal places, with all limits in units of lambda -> 0.013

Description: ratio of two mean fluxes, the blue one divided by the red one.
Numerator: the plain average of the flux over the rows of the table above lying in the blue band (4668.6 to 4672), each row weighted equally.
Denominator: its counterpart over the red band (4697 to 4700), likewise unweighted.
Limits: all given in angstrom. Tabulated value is 1.02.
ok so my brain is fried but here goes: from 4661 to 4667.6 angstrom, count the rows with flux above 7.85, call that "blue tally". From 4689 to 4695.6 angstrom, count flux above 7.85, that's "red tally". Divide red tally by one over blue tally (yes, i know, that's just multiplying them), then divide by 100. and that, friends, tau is 0.36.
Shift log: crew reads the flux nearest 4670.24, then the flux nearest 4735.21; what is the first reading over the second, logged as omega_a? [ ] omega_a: 1.07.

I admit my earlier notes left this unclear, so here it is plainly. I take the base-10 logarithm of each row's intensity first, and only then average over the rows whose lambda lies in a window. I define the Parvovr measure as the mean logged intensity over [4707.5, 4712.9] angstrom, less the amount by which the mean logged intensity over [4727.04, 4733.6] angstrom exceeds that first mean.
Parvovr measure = 0.901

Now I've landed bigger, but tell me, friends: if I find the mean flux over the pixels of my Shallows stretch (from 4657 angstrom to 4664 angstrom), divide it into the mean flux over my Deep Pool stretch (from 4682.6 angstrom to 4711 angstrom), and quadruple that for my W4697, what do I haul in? 3.94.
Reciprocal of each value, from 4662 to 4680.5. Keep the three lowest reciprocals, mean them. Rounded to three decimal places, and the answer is 0.122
